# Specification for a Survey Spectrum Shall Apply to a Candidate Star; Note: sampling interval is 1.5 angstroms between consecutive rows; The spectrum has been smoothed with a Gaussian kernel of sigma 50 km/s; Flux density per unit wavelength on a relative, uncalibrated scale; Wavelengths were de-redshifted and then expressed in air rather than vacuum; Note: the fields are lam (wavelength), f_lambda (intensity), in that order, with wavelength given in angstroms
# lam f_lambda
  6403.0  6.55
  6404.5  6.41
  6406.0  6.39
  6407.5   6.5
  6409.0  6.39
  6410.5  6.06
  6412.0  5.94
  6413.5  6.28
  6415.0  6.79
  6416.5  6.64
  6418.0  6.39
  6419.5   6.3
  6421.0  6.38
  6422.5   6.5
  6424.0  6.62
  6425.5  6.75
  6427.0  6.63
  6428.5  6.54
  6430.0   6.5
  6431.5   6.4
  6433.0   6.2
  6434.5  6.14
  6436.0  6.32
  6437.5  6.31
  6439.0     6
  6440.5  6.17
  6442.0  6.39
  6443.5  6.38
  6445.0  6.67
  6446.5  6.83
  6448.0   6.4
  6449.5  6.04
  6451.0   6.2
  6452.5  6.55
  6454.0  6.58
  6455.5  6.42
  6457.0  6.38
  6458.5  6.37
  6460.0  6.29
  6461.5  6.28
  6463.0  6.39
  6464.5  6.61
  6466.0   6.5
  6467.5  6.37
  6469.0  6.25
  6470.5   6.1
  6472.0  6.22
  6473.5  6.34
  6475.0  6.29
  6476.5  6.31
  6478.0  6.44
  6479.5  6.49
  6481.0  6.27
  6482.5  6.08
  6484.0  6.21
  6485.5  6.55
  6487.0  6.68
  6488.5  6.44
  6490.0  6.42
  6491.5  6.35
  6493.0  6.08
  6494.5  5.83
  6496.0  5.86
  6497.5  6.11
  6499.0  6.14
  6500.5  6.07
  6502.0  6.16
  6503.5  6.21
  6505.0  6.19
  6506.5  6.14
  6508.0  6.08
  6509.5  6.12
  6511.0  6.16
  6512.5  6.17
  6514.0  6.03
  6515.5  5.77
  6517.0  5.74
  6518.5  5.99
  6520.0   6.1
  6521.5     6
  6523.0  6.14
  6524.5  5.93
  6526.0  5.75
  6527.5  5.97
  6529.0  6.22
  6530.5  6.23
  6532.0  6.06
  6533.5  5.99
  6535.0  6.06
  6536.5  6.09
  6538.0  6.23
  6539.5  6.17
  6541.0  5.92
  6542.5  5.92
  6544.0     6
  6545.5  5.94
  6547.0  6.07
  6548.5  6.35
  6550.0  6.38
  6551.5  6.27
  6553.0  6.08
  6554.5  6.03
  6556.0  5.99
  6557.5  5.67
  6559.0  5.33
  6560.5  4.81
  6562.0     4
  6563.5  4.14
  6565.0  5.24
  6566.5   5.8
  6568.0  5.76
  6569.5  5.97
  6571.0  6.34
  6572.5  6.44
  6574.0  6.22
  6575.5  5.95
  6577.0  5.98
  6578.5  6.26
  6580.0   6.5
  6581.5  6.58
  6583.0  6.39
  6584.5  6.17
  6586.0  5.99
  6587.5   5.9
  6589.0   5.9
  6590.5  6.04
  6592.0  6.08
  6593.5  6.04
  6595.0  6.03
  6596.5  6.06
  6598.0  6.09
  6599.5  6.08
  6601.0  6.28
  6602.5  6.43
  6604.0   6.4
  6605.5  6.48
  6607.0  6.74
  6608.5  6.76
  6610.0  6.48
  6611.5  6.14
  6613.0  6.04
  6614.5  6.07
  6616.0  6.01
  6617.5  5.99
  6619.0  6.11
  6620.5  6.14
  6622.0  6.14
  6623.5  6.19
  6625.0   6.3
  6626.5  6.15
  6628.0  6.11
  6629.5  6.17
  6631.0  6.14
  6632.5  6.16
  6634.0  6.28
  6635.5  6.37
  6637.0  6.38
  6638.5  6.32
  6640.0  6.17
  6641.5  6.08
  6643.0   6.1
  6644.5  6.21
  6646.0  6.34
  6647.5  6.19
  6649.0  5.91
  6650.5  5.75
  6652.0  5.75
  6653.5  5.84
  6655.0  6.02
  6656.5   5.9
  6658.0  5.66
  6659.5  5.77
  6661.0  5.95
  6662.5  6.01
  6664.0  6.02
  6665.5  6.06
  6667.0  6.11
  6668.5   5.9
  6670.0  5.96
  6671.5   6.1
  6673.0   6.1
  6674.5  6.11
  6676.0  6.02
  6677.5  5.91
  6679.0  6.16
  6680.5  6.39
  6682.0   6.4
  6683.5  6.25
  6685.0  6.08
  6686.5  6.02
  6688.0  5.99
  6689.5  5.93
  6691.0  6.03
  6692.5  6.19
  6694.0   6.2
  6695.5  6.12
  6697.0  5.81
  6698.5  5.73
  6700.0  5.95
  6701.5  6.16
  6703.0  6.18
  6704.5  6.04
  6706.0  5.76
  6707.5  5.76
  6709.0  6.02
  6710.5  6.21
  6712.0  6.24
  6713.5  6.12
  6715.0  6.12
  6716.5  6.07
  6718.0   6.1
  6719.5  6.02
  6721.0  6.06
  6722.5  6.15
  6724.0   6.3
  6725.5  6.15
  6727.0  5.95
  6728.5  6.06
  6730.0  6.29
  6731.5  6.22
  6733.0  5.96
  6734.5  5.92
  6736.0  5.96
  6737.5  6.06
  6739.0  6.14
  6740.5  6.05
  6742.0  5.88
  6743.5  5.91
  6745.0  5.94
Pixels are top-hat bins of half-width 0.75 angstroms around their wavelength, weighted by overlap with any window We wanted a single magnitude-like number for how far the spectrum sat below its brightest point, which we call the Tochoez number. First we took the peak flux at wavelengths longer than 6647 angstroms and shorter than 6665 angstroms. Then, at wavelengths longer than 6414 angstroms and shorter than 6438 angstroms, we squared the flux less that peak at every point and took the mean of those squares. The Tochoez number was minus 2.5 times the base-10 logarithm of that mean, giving 2.41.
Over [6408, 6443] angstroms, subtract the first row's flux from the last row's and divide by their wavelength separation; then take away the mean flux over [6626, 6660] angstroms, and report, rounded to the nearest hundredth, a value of -6.08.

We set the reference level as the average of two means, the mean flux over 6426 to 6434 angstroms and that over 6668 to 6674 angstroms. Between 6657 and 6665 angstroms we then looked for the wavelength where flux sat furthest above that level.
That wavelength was 6664.0 angstroms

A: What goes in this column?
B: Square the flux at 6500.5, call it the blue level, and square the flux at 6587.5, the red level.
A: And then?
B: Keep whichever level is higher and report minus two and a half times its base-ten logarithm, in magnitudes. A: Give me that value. -3.92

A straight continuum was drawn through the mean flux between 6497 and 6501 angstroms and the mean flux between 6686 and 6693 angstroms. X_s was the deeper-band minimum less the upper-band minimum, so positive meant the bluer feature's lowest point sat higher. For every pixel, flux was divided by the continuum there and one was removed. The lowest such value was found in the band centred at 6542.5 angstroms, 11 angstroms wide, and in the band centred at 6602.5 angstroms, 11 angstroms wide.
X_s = -0.03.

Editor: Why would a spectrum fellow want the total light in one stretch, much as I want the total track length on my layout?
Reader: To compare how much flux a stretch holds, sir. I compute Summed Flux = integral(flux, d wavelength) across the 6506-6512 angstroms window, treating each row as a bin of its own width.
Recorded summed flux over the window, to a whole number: 37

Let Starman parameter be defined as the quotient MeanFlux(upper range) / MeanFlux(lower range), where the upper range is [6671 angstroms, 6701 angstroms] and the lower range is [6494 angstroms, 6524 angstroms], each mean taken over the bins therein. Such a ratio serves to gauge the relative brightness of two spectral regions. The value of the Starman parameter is 1.00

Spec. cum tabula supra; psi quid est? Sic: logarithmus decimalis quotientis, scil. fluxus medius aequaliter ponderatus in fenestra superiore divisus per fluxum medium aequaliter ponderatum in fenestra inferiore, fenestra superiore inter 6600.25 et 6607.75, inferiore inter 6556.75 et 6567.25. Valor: 0.11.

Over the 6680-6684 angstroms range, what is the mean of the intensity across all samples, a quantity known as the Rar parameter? 6.35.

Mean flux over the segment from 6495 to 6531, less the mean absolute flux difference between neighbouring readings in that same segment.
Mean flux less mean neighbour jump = 5.94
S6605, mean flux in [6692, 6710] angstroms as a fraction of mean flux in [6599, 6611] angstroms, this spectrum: 0.93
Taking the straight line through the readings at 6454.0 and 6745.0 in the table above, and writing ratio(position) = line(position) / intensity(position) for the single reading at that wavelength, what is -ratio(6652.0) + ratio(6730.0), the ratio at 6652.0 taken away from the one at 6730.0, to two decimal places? -0.12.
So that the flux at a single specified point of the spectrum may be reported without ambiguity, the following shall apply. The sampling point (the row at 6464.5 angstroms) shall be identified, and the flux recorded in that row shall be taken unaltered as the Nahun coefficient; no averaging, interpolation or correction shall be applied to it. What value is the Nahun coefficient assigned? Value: 6.61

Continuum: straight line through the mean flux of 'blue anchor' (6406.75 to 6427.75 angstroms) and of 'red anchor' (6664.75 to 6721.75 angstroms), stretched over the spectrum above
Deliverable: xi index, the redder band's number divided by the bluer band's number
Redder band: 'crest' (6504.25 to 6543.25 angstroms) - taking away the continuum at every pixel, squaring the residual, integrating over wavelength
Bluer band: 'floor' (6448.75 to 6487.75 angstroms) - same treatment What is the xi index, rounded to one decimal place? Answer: 3.0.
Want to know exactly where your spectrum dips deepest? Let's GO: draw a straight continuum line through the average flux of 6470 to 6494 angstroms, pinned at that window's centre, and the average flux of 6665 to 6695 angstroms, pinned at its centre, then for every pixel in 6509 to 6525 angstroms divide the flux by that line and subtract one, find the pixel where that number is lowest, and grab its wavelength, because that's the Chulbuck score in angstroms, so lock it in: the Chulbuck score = 6517.0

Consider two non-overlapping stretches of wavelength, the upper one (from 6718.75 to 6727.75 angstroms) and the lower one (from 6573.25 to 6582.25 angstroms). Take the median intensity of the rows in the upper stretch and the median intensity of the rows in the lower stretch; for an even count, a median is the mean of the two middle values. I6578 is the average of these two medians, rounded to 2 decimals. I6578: 6.17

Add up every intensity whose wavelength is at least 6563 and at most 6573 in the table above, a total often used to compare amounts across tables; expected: 39.7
